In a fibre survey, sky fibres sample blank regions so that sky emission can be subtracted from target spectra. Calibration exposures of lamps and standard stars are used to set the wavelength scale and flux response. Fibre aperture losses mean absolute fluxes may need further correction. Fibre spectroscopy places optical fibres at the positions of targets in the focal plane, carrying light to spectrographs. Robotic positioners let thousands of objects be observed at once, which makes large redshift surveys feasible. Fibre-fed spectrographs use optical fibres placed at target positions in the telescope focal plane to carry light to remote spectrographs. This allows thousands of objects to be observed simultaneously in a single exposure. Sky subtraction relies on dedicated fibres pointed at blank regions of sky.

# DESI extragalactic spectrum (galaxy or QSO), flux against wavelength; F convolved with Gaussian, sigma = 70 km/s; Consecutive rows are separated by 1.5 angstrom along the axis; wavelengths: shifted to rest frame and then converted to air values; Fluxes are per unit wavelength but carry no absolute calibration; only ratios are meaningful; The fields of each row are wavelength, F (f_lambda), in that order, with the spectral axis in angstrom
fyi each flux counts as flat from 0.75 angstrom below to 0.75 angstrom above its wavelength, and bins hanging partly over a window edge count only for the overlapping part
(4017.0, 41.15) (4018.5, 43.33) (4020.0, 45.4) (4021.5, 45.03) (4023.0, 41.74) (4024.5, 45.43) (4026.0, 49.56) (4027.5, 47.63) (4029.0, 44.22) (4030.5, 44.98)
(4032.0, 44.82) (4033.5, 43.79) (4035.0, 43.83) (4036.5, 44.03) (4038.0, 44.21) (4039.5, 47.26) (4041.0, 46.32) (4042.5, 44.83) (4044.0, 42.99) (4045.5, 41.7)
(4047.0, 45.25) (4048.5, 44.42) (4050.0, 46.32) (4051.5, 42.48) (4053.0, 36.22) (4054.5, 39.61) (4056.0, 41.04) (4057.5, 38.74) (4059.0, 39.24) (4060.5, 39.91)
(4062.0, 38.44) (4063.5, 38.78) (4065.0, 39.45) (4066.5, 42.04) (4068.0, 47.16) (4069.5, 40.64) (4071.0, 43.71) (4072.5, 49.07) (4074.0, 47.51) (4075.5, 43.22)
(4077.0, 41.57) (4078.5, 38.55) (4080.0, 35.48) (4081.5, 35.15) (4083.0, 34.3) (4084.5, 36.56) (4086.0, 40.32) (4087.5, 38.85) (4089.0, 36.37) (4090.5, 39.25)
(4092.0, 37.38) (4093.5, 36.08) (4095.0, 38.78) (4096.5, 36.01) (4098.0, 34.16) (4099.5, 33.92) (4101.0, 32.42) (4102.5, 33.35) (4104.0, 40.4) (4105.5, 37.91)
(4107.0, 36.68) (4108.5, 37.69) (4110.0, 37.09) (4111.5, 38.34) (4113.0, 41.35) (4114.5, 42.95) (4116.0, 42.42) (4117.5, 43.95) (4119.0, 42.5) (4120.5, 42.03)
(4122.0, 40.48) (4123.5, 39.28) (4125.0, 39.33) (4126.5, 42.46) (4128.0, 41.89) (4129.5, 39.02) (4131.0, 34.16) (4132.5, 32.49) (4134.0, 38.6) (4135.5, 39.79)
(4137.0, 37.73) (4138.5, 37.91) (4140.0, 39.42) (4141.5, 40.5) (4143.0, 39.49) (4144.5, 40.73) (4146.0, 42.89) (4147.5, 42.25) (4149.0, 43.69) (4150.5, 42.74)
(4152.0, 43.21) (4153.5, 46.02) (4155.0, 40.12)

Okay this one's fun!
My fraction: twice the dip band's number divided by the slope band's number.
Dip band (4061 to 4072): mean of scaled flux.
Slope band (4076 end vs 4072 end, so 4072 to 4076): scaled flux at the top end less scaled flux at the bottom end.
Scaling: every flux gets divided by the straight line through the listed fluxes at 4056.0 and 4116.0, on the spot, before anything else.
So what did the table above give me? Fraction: -14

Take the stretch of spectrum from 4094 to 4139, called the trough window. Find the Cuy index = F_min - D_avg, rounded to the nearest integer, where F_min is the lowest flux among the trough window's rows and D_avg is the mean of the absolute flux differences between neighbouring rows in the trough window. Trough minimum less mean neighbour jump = 31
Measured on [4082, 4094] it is 32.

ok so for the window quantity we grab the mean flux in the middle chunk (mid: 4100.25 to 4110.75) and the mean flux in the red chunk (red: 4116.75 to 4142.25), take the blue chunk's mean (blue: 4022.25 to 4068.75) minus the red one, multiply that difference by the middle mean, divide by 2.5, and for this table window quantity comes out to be 53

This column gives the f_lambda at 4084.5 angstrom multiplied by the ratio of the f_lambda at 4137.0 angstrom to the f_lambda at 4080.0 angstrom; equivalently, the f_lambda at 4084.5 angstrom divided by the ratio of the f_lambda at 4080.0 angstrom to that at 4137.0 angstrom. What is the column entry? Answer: 39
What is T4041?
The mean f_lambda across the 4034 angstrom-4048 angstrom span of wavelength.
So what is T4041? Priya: 44.5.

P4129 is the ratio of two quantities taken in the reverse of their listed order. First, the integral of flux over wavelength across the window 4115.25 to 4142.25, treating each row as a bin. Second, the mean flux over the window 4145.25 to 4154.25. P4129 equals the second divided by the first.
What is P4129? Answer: 0.04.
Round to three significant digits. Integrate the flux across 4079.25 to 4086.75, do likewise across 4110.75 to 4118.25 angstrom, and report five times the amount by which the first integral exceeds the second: -204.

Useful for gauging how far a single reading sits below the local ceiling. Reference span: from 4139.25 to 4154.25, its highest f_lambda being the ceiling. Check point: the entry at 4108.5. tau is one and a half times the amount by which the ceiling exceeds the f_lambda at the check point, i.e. 12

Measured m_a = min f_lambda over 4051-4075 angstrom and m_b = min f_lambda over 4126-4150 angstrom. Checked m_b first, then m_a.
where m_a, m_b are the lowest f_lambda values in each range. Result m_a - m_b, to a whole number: 4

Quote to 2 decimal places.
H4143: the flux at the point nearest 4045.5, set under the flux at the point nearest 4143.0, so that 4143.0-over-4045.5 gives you 0.95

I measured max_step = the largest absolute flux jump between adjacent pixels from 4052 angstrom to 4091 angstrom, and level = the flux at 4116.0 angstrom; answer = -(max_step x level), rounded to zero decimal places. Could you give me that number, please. -277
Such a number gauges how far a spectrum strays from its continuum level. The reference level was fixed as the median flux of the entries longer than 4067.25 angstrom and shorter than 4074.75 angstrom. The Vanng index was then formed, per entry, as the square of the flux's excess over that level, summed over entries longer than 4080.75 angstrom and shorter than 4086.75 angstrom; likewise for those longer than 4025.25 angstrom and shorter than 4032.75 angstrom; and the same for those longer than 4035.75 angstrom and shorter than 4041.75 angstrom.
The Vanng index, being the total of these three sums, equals 513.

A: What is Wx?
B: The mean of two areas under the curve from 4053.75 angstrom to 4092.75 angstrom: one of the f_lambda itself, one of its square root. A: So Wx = 905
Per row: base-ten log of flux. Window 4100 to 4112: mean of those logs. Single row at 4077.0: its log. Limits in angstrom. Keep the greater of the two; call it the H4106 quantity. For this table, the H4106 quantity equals 1.62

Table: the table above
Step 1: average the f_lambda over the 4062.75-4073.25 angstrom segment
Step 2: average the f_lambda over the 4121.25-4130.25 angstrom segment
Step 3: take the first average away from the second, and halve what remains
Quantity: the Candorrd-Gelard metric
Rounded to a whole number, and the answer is -1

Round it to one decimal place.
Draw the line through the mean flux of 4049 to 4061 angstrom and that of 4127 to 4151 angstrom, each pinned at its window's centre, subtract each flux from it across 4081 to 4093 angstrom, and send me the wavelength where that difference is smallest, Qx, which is 4086.0 angstrom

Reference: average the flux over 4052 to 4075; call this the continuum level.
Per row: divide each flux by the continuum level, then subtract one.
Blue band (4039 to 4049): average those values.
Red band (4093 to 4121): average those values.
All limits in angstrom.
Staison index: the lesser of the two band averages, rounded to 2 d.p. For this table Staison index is -0.08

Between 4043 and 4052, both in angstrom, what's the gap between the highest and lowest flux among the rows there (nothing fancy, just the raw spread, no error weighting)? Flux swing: 4.6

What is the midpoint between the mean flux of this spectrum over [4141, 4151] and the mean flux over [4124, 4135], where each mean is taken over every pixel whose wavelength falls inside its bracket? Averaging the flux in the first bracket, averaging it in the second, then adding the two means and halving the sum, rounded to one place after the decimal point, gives 40.0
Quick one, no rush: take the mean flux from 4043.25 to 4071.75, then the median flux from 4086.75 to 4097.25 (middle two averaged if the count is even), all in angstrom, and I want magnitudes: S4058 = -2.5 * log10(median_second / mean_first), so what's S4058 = 0.11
